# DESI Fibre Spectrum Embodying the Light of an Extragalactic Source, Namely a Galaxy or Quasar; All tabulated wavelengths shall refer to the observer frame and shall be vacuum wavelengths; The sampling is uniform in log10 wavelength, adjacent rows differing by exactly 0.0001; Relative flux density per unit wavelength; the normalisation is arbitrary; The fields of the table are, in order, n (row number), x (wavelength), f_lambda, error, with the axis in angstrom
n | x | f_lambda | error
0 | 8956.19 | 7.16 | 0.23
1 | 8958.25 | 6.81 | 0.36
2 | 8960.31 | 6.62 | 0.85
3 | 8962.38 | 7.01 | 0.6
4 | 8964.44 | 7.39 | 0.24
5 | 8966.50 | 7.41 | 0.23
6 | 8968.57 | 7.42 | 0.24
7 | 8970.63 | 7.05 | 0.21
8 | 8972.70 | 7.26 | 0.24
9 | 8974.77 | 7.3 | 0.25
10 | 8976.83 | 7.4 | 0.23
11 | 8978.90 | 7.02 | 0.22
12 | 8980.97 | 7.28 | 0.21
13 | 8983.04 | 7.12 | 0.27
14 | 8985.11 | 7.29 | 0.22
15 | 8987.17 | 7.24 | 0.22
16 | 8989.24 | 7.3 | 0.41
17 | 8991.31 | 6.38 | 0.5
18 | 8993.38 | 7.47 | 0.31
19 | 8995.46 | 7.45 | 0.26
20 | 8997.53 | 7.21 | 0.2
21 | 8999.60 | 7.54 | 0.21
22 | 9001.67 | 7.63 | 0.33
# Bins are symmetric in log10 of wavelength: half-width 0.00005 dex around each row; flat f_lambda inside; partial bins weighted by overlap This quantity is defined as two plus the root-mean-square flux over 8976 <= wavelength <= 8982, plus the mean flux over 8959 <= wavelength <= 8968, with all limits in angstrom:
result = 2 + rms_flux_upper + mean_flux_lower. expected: 16.3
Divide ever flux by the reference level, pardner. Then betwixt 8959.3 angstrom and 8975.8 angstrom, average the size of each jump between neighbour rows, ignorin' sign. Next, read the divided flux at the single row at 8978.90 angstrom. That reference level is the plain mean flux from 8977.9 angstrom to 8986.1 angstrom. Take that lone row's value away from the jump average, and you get -0.95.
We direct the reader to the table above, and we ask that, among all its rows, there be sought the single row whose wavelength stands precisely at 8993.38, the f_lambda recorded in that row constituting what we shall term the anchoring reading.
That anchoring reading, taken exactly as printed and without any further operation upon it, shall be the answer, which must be 7.47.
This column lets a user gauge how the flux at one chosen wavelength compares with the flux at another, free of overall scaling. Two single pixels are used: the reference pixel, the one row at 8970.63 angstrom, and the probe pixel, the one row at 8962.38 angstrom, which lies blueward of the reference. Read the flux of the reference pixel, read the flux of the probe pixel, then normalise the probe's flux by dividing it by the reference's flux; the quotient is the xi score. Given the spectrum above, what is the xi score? 0.99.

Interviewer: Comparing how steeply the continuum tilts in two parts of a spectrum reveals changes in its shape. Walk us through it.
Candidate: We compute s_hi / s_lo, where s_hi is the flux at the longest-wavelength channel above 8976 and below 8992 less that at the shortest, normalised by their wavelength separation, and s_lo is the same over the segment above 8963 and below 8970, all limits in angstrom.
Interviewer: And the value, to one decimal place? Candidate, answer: -9.7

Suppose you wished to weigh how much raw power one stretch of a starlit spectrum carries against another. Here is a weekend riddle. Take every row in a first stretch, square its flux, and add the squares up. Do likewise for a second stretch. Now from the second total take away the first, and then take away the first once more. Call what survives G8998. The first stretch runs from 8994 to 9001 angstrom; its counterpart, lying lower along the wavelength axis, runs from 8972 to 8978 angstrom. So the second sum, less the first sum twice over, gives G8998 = -168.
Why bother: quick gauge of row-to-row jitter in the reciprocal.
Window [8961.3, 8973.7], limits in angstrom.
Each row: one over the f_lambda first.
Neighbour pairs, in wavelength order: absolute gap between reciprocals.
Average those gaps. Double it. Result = 0.0076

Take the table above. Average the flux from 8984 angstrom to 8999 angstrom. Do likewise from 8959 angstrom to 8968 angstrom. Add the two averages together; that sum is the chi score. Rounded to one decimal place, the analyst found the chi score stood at 14.3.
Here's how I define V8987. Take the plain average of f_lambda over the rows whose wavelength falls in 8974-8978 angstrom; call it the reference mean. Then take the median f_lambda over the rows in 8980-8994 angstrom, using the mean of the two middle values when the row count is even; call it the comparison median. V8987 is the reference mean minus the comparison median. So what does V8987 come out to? 0.07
